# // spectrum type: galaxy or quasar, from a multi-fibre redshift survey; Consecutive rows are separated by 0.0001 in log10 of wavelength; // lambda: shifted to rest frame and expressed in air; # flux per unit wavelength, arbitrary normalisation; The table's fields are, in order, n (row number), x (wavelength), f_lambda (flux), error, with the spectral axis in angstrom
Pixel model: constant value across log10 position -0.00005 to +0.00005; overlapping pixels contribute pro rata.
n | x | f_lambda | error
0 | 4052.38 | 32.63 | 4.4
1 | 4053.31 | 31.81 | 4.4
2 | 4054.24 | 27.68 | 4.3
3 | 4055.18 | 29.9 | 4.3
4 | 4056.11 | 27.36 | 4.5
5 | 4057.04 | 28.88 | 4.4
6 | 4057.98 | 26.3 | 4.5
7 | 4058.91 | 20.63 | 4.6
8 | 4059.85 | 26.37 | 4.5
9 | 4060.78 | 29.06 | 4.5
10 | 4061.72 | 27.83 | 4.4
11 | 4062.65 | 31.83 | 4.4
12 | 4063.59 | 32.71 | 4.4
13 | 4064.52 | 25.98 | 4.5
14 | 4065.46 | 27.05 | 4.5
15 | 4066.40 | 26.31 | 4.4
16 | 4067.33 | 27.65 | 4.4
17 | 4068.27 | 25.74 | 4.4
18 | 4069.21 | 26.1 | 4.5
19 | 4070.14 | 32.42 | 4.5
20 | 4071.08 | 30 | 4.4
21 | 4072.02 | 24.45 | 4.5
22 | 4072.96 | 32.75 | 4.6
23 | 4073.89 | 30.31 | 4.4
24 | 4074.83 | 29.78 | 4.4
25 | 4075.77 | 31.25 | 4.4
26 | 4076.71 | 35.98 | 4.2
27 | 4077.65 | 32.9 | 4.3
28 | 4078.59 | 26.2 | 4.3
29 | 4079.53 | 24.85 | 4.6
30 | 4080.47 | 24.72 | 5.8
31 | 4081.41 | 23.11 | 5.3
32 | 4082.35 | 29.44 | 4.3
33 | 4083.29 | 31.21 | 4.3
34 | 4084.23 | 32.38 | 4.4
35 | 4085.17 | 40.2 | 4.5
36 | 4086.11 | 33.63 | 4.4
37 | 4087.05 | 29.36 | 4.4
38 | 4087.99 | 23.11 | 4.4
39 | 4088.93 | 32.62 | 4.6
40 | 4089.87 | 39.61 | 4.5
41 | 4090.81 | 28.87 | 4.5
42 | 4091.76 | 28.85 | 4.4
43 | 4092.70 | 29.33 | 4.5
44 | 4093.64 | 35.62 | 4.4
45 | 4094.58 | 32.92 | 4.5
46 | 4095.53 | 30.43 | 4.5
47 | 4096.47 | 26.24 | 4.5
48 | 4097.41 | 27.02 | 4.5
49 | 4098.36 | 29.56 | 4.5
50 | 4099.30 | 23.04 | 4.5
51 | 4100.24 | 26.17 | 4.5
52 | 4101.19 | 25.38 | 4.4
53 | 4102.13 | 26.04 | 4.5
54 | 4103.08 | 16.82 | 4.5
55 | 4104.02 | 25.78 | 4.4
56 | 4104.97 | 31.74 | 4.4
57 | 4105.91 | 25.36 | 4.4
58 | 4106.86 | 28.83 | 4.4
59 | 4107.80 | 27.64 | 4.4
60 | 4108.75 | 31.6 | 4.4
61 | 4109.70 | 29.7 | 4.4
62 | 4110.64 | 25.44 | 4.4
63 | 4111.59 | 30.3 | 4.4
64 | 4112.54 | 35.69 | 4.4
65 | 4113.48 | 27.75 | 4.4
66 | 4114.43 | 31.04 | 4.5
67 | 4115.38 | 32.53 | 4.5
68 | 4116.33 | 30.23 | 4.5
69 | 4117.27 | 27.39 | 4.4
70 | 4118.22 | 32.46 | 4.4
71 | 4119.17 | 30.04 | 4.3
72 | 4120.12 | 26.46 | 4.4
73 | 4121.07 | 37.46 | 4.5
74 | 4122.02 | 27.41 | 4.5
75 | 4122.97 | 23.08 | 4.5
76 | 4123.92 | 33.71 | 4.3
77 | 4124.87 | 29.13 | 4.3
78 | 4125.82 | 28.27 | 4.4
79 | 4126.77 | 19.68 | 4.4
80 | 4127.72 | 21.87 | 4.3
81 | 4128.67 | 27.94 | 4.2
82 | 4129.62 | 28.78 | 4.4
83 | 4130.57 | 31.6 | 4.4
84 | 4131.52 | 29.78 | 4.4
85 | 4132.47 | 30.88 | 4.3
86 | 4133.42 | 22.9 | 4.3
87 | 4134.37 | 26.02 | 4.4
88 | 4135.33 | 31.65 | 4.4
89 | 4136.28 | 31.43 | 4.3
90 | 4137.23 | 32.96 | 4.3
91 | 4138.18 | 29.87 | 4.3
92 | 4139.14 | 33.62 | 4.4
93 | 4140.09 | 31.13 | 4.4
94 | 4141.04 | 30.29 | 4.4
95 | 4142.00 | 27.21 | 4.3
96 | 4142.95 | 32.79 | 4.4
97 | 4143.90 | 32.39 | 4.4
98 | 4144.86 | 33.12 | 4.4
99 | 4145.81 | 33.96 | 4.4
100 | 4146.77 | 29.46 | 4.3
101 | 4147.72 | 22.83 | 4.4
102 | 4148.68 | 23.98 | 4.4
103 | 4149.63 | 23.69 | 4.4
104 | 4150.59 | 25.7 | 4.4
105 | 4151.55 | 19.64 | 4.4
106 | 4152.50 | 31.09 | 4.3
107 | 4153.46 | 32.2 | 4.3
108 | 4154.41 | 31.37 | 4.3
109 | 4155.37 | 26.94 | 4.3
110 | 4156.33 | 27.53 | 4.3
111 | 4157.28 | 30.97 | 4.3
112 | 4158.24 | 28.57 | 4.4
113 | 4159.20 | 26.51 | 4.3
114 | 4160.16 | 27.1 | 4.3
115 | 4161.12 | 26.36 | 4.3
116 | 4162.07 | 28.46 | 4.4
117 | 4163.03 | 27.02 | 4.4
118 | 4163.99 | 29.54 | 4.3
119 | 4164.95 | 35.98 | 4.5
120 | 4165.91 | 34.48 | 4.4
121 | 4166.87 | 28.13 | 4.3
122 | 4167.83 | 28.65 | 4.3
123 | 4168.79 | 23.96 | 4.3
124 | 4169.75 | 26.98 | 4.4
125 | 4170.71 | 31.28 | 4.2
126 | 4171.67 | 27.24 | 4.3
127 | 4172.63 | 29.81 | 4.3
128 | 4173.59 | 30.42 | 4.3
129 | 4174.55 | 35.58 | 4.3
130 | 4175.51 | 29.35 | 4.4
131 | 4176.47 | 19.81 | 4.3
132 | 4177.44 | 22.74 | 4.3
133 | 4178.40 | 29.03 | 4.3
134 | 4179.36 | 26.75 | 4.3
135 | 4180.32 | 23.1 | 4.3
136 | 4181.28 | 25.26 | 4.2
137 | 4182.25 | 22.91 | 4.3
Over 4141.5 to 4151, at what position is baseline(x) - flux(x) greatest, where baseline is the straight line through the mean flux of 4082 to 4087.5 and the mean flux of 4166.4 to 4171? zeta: 4147.72 angstrom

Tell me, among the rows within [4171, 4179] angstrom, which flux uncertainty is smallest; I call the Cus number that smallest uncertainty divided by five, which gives 0.860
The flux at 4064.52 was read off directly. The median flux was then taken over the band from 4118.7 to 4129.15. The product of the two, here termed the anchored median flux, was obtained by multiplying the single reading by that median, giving 726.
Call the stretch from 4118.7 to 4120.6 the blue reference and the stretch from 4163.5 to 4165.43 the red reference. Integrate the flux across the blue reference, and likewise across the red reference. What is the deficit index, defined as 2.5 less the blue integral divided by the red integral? 1.65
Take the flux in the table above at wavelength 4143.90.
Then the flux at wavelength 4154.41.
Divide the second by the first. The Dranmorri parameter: 0.97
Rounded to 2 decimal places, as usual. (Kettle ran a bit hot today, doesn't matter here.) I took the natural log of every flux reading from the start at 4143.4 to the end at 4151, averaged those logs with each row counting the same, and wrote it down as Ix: 3.33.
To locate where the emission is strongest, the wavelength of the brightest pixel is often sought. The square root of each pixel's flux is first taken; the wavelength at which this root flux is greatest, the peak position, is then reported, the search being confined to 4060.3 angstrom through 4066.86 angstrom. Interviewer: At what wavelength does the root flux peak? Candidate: 4063.59 angstrom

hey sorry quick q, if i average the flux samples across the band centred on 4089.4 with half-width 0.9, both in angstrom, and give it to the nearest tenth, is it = 36.1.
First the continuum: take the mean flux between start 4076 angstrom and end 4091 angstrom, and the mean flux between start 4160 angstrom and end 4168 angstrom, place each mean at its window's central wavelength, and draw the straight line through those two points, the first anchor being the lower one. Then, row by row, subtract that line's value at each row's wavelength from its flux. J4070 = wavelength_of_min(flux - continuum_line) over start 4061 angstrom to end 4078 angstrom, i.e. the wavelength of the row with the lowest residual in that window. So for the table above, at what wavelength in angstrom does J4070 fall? 4072.02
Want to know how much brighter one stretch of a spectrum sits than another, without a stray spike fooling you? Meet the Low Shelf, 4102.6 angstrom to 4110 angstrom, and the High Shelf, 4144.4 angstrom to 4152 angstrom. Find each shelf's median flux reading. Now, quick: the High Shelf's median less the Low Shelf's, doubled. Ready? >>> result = -6.8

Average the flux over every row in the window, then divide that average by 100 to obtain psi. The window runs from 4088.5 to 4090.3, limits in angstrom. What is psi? 0.361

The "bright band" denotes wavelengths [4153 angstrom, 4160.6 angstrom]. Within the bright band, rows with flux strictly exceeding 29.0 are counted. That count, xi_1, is 3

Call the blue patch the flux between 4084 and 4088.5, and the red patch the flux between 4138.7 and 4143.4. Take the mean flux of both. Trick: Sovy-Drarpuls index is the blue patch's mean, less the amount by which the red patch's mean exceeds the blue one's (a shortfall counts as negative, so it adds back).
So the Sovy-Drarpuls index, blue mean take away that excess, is 32.5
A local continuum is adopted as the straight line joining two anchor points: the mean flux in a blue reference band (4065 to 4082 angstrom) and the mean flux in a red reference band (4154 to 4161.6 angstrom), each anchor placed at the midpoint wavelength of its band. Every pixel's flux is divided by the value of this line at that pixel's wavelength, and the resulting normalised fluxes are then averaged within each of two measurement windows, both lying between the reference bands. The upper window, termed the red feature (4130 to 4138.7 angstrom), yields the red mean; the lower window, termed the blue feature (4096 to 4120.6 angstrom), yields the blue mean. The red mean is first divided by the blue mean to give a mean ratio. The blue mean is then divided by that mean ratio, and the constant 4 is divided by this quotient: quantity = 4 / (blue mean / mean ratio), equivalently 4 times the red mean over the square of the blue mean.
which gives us 4.27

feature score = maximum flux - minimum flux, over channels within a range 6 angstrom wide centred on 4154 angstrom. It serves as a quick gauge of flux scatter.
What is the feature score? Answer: 12.6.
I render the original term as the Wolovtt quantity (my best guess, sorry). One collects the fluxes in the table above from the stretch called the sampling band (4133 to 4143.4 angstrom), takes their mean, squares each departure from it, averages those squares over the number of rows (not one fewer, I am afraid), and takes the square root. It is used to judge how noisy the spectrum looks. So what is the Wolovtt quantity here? 3.16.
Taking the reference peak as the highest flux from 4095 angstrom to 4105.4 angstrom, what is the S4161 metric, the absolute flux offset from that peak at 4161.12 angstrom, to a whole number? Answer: 5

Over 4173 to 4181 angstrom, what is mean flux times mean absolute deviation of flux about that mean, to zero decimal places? 108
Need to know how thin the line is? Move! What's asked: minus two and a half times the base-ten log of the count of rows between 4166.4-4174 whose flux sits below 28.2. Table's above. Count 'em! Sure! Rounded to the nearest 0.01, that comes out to -1.51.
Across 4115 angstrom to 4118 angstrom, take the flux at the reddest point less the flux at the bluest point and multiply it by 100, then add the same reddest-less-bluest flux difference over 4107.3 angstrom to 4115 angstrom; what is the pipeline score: -511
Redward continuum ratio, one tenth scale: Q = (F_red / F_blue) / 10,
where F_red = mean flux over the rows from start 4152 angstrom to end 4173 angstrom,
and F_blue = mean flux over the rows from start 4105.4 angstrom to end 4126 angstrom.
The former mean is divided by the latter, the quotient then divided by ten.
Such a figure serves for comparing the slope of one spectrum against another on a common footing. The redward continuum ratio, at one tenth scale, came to 0.098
